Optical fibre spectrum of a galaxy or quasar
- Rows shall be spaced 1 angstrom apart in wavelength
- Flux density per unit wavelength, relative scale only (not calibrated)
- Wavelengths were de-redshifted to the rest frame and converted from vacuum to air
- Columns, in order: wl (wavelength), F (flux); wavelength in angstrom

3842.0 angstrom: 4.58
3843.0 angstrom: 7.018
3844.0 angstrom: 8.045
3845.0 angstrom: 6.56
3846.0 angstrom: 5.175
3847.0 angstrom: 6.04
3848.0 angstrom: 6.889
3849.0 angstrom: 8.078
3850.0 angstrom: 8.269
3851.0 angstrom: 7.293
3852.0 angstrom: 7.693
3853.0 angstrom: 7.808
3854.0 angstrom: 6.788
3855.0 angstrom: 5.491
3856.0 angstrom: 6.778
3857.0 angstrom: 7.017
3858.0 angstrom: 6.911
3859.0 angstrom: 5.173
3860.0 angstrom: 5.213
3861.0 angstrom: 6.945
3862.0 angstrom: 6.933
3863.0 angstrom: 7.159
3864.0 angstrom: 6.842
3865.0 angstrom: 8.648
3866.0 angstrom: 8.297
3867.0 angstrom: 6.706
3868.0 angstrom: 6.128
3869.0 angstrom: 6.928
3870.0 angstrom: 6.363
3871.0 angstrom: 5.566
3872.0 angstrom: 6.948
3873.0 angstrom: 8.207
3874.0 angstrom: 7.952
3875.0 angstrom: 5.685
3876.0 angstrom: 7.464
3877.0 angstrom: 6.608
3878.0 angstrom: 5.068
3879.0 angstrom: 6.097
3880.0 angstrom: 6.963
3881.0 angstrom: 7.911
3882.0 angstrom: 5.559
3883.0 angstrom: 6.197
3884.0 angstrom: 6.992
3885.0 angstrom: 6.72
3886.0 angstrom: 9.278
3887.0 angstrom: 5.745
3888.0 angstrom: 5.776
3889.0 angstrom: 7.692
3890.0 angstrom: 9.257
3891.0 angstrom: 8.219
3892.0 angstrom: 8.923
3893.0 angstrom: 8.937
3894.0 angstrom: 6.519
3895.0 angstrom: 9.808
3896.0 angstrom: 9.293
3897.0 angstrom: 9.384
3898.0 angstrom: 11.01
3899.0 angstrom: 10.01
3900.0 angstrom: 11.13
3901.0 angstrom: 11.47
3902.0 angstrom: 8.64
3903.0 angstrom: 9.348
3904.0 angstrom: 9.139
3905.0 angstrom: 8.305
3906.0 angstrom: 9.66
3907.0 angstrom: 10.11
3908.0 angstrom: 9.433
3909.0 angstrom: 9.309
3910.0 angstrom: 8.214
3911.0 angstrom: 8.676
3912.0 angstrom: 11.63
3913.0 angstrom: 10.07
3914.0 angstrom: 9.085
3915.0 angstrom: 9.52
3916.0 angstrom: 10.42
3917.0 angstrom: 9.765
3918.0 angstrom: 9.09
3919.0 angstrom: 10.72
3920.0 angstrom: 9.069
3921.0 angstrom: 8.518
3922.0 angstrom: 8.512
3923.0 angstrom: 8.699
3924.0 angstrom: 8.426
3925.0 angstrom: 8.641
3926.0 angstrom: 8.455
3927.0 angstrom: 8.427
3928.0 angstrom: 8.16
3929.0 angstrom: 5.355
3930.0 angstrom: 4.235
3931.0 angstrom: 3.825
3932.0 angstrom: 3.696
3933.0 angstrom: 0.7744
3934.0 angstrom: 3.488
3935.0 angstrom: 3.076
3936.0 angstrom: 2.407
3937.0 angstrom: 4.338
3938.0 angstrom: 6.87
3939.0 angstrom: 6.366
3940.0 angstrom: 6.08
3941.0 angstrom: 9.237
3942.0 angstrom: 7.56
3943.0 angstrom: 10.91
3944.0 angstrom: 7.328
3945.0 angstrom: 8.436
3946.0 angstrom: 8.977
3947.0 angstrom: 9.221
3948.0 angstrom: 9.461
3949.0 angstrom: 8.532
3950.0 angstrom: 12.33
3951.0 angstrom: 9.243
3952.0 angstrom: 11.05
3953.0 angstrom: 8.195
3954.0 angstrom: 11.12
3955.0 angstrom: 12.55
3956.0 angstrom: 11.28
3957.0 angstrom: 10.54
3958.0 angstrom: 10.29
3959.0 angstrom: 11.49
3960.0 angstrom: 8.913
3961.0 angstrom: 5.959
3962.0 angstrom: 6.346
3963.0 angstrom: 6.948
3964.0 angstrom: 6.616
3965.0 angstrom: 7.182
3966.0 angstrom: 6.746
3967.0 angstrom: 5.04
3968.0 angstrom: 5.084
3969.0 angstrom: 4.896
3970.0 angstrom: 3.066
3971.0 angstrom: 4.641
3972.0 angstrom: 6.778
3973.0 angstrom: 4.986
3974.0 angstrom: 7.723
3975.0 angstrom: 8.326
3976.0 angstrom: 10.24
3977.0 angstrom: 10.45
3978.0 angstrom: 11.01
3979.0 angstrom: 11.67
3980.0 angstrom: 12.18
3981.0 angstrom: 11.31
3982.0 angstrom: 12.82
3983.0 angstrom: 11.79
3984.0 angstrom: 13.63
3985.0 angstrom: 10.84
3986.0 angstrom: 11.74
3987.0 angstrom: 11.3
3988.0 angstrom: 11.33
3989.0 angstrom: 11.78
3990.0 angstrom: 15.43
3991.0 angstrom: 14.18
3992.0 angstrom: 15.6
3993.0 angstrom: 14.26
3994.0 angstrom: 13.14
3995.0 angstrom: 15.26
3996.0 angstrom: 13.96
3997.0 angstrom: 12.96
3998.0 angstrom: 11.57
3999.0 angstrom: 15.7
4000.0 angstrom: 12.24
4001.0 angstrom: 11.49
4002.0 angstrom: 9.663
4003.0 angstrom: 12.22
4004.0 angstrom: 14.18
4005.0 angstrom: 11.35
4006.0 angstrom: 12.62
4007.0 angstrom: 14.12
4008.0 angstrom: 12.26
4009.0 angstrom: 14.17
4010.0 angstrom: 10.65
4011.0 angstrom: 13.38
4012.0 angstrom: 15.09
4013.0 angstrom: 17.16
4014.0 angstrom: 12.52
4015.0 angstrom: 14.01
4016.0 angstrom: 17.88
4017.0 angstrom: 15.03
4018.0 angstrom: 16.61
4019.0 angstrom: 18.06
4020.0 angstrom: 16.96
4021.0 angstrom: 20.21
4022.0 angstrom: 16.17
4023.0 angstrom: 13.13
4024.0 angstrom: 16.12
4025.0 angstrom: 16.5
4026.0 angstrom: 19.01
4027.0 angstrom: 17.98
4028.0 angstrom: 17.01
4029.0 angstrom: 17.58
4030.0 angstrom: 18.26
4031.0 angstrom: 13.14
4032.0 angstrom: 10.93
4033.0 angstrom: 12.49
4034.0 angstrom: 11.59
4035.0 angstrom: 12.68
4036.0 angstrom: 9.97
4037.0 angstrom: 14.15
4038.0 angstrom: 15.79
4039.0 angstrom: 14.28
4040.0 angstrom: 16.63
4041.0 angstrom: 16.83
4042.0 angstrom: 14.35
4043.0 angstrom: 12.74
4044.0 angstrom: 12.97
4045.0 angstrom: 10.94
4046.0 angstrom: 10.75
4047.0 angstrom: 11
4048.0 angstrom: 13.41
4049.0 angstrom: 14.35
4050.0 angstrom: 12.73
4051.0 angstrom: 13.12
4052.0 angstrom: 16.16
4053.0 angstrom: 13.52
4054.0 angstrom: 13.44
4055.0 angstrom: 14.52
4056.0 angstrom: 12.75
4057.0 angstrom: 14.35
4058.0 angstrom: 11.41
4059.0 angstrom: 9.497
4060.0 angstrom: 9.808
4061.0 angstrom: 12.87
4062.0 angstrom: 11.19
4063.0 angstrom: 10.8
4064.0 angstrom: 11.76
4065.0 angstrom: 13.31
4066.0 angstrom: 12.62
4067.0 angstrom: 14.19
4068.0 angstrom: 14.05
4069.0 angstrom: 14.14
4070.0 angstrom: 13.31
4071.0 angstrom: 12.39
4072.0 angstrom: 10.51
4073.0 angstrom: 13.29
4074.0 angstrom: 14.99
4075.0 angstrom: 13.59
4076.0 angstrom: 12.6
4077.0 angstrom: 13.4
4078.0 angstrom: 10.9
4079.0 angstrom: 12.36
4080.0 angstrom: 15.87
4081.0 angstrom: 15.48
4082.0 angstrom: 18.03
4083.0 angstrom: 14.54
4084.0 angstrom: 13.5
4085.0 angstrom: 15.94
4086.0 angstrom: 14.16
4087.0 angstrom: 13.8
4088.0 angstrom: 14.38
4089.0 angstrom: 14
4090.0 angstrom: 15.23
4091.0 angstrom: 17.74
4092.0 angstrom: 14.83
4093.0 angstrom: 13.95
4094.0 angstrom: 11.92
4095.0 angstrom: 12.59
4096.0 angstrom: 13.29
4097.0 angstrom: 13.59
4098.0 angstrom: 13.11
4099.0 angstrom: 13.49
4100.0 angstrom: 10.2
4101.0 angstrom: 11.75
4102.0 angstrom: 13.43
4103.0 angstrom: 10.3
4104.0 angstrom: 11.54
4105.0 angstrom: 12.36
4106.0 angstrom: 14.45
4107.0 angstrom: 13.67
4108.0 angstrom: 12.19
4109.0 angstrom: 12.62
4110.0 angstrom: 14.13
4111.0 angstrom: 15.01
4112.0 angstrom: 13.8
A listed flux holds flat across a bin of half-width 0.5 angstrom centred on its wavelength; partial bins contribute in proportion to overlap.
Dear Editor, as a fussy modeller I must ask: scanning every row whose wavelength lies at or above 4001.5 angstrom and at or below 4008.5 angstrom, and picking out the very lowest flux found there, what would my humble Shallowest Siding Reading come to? 9.663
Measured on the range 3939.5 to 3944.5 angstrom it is 6.08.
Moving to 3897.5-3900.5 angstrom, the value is 10.01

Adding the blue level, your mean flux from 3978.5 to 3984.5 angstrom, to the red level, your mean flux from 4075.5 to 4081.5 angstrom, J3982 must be 25.7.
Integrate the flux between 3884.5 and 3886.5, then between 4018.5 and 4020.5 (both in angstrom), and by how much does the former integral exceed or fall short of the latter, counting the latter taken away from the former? -19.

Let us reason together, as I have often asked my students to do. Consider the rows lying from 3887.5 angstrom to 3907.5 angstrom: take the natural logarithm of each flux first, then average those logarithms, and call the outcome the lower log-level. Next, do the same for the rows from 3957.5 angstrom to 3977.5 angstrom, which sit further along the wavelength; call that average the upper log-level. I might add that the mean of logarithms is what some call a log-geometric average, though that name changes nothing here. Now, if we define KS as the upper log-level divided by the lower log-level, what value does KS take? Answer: 0.87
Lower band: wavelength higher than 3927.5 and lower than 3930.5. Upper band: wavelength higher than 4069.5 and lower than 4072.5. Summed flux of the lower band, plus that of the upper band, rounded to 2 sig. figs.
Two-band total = 54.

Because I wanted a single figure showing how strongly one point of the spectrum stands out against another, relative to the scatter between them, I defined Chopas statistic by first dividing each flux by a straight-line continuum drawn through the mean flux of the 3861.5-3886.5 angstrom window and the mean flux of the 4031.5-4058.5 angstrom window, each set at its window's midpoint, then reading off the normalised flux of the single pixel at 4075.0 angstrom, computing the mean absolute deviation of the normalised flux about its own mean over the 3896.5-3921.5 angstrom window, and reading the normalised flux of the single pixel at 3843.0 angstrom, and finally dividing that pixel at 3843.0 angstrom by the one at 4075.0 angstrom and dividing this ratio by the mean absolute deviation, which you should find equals 12.4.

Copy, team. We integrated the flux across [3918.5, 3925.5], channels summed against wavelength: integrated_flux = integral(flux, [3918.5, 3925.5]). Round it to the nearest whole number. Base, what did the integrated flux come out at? 63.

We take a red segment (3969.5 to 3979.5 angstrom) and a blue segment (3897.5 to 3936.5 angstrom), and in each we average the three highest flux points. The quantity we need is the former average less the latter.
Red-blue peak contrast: 0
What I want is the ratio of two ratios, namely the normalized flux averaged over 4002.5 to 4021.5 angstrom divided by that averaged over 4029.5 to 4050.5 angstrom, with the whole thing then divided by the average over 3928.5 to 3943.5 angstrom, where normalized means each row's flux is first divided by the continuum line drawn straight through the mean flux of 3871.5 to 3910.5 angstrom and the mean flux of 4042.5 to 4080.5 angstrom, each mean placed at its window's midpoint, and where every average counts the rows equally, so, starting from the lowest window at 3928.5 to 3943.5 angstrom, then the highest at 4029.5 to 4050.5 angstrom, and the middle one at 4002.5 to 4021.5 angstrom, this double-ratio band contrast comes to 2.12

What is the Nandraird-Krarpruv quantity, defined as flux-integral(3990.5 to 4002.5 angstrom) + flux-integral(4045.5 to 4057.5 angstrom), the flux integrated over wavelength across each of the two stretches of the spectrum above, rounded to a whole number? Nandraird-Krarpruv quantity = 320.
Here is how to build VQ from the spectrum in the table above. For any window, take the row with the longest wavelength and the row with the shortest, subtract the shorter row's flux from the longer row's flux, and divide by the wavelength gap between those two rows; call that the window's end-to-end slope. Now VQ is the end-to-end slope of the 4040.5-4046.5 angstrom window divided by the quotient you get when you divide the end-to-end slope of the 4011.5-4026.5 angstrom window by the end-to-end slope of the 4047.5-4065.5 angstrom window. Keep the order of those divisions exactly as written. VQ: 0.0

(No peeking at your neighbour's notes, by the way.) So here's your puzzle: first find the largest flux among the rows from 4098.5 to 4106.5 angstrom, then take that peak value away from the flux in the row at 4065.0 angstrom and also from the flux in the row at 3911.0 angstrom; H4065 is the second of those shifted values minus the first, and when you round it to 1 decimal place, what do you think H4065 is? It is -4.6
